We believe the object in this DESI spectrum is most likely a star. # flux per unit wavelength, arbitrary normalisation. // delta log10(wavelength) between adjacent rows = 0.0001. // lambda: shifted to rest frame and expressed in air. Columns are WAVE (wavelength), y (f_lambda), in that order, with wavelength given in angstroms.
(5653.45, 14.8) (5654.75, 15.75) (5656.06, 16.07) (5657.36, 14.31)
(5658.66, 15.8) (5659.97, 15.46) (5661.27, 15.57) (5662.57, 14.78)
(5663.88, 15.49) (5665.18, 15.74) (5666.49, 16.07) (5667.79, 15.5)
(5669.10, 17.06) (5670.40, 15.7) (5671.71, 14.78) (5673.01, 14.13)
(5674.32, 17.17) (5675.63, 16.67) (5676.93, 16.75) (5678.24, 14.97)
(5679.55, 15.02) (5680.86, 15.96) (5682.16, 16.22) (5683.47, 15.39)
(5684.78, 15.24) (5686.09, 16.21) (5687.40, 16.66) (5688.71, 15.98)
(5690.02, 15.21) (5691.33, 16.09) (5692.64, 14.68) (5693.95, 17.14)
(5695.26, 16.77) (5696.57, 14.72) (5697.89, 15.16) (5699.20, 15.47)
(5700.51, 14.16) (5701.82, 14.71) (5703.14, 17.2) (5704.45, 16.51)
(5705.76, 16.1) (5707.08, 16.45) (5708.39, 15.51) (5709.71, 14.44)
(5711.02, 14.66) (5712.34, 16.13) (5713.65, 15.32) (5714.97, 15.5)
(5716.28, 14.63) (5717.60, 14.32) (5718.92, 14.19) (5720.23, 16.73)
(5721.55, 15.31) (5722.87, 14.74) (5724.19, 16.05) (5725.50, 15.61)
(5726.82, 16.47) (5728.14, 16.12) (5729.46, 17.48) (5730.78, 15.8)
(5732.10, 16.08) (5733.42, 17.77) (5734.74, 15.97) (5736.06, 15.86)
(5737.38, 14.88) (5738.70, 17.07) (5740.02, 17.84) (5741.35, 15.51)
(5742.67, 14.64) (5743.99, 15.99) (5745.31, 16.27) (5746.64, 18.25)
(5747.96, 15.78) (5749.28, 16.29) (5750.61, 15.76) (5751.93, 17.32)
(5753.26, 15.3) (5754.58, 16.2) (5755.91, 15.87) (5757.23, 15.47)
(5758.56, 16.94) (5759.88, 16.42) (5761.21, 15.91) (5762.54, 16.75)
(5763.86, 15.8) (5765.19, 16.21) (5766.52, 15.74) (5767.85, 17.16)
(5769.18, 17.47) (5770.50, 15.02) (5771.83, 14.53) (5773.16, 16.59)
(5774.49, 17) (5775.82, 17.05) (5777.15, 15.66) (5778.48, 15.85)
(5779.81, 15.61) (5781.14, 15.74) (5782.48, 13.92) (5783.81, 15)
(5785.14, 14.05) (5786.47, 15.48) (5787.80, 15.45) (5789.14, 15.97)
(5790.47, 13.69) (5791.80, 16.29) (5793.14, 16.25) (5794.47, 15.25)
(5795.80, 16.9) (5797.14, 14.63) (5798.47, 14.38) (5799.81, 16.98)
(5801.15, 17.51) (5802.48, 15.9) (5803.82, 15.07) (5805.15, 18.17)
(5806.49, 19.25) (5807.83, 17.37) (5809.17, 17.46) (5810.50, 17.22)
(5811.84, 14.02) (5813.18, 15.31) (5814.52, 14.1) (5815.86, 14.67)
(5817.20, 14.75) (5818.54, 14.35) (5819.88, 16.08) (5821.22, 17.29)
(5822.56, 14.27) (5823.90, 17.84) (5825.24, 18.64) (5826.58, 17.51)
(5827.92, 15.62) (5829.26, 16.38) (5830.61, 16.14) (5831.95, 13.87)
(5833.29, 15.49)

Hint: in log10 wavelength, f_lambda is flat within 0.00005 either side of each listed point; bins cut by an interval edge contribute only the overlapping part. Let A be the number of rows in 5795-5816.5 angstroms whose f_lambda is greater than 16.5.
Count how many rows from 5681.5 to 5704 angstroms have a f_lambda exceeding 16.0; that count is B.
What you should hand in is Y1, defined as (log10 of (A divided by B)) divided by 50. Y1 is 0.001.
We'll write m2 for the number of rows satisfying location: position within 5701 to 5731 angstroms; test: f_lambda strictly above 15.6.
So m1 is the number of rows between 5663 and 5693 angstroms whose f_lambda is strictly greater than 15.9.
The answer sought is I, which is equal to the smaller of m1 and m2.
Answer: 11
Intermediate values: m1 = 11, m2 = 12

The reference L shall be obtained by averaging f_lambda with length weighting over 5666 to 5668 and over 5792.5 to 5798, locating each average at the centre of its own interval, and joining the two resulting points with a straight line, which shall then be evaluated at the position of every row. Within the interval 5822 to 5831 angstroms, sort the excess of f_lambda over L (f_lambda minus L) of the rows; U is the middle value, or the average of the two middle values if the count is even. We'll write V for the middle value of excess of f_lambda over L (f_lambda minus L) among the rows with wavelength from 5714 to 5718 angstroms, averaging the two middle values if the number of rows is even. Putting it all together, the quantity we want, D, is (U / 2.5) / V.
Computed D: -0.2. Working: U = 0.7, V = -1.2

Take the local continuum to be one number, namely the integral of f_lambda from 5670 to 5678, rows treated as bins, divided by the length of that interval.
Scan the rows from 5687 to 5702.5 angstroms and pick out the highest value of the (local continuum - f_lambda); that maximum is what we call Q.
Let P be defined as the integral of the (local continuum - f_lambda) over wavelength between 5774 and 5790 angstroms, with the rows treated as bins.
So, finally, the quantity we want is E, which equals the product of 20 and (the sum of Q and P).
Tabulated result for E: 129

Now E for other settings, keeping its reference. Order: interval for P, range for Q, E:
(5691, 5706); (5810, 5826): 71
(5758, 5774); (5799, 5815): -89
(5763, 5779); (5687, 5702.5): -82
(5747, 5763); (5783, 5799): -77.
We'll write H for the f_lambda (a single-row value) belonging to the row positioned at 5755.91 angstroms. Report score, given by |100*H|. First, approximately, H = 15.87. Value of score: 1587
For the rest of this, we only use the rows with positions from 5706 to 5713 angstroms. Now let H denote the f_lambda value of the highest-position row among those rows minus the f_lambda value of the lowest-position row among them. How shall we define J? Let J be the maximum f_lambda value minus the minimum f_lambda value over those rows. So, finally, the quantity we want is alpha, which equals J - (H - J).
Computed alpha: 4.3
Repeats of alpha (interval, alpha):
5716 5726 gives 4.1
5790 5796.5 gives 3.2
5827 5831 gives 1.0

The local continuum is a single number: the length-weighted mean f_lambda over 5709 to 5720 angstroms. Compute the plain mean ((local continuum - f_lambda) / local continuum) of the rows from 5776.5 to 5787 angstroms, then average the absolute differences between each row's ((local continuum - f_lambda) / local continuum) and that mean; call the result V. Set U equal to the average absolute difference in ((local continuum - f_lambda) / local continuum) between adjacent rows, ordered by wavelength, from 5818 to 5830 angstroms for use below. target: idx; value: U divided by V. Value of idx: 2.80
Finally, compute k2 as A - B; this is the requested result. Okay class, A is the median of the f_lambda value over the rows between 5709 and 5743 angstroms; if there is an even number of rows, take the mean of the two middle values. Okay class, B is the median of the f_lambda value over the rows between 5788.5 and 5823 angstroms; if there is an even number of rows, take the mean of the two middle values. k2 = -0.23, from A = 15.7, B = 15.9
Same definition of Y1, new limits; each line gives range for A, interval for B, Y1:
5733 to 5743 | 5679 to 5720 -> -0.011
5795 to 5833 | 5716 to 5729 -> 0.010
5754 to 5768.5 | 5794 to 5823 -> -0.010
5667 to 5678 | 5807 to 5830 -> -0.007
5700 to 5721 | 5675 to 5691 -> -0.004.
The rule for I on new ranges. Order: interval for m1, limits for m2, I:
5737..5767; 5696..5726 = 8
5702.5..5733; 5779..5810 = 11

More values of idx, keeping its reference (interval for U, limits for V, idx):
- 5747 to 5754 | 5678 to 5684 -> 2.50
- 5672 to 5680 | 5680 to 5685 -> 2.81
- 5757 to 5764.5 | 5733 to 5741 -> 0.86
